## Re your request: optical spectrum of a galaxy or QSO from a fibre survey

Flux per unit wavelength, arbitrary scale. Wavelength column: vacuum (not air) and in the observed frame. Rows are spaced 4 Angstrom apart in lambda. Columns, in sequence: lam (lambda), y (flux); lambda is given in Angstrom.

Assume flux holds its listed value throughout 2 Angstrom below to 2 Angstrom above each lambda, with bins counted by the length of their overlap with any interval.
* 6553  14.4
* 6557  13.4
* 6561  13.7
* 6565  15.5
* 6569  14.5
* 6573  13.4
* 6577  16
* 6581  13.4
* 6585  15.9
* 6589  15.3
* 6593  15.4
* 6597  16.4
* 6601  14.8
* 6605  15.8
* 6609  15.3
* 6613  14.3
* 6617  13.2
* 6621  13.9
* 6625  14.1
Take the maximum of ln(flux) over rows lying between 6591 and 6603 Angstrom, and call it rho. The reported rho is 2.80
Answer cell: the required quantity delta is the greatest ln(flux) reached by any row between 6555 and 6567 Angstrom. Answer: 2.74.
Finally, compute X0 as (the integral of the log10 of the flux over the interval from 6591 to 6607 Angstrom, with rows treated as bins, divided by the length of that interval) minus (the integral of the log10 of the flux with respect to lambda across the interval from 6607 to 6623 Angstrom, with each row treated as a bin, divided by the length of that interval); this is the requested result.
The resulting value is 0.04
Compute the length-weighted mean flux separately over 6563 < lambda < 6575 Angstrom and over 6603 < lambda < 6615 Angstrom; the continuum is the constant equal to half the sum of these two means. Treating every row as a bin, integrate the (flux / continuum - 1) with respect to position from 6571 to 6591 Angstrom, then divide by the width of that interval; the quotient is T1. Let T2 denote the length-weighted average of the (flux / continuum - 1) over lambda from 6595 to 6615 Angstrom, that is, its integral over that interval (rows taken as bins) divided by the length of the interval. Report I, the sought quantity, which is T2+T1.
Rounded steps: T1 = 0.000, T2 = 0.035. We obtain 0.04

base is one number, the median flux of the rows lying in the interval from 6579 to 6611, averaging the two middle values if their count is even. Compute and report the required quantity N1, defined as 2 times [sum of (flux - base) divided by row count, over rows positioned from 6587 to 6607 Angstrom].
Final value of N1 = 0.4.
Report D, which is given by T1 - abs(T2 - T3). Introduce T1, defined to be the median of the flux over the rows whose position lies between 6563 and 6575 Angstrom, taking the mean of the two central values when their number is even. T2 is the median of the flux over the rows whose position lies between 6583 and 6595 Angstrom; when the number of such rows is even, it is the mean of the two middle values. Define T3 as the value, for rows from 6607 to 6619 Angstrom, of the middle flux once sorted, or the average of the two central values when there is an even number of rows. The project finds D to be 13.4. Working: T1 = 14.5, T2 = 15.4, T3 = 14.3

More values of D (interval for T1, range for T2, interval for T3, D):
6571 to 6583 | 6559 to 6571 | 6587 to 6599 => 12.5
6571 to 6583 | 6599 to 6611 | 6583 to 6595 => 13.3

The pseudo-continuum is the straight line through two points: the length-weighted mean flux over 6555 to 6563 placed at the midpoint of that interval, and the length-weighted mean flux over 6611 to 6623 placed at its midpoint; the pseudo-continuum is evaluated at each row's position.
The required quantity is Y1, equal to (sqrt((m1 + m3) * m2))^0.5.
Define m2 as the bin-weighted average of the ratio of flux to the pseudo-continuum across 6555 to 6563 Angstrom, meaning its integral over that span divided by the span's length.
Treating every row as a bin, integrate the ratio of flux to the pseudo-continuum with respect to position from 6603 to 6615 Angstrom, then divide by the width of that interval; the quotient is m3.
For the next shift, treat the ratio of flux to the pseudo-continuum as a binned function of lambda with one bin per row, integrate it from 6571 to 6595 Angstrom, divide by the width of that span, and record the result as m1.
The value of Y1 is 1.217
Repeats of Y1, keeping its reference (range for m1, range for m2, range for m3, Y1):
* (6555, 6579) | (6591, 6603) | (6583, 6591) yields 1.257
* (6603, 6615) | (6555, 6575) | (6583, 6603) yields 1.234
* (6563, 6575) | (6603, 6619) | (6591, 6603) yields 1.236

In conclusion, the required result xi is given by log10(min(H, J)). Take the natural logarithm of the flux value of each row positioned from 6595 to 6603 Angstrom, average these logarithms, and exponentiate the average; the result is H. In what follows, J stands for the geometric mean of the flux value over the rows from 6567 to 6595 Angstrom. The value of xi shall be 1.17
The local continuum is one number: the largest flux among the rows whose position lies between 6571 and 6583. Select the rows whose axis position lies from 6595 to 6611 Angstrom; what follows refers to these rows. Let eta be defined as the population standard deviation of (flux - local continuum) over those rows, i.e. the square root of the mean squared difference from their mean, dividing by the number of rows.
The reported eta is 0.6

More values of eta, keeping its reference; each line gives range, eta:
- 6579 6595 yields 1.0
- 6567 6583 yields 1.1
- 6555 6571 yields 0.8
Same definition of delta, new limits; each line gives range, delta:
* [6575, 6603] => 2.80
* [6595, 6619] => 2.80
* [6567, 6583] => 2.77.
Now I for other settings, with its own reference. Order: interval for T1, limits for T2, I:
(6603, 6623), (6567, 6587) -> -0.03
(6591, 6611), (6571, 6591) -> 0.05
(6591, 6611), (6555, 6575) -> 0.00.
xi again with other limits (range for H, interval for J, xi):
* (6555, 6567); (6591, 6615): 1.15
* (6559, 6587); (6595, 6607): 1.16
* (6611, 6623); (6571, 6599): 1.14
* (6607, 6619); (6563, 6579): 1.15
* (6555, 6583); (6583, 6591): 1.15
